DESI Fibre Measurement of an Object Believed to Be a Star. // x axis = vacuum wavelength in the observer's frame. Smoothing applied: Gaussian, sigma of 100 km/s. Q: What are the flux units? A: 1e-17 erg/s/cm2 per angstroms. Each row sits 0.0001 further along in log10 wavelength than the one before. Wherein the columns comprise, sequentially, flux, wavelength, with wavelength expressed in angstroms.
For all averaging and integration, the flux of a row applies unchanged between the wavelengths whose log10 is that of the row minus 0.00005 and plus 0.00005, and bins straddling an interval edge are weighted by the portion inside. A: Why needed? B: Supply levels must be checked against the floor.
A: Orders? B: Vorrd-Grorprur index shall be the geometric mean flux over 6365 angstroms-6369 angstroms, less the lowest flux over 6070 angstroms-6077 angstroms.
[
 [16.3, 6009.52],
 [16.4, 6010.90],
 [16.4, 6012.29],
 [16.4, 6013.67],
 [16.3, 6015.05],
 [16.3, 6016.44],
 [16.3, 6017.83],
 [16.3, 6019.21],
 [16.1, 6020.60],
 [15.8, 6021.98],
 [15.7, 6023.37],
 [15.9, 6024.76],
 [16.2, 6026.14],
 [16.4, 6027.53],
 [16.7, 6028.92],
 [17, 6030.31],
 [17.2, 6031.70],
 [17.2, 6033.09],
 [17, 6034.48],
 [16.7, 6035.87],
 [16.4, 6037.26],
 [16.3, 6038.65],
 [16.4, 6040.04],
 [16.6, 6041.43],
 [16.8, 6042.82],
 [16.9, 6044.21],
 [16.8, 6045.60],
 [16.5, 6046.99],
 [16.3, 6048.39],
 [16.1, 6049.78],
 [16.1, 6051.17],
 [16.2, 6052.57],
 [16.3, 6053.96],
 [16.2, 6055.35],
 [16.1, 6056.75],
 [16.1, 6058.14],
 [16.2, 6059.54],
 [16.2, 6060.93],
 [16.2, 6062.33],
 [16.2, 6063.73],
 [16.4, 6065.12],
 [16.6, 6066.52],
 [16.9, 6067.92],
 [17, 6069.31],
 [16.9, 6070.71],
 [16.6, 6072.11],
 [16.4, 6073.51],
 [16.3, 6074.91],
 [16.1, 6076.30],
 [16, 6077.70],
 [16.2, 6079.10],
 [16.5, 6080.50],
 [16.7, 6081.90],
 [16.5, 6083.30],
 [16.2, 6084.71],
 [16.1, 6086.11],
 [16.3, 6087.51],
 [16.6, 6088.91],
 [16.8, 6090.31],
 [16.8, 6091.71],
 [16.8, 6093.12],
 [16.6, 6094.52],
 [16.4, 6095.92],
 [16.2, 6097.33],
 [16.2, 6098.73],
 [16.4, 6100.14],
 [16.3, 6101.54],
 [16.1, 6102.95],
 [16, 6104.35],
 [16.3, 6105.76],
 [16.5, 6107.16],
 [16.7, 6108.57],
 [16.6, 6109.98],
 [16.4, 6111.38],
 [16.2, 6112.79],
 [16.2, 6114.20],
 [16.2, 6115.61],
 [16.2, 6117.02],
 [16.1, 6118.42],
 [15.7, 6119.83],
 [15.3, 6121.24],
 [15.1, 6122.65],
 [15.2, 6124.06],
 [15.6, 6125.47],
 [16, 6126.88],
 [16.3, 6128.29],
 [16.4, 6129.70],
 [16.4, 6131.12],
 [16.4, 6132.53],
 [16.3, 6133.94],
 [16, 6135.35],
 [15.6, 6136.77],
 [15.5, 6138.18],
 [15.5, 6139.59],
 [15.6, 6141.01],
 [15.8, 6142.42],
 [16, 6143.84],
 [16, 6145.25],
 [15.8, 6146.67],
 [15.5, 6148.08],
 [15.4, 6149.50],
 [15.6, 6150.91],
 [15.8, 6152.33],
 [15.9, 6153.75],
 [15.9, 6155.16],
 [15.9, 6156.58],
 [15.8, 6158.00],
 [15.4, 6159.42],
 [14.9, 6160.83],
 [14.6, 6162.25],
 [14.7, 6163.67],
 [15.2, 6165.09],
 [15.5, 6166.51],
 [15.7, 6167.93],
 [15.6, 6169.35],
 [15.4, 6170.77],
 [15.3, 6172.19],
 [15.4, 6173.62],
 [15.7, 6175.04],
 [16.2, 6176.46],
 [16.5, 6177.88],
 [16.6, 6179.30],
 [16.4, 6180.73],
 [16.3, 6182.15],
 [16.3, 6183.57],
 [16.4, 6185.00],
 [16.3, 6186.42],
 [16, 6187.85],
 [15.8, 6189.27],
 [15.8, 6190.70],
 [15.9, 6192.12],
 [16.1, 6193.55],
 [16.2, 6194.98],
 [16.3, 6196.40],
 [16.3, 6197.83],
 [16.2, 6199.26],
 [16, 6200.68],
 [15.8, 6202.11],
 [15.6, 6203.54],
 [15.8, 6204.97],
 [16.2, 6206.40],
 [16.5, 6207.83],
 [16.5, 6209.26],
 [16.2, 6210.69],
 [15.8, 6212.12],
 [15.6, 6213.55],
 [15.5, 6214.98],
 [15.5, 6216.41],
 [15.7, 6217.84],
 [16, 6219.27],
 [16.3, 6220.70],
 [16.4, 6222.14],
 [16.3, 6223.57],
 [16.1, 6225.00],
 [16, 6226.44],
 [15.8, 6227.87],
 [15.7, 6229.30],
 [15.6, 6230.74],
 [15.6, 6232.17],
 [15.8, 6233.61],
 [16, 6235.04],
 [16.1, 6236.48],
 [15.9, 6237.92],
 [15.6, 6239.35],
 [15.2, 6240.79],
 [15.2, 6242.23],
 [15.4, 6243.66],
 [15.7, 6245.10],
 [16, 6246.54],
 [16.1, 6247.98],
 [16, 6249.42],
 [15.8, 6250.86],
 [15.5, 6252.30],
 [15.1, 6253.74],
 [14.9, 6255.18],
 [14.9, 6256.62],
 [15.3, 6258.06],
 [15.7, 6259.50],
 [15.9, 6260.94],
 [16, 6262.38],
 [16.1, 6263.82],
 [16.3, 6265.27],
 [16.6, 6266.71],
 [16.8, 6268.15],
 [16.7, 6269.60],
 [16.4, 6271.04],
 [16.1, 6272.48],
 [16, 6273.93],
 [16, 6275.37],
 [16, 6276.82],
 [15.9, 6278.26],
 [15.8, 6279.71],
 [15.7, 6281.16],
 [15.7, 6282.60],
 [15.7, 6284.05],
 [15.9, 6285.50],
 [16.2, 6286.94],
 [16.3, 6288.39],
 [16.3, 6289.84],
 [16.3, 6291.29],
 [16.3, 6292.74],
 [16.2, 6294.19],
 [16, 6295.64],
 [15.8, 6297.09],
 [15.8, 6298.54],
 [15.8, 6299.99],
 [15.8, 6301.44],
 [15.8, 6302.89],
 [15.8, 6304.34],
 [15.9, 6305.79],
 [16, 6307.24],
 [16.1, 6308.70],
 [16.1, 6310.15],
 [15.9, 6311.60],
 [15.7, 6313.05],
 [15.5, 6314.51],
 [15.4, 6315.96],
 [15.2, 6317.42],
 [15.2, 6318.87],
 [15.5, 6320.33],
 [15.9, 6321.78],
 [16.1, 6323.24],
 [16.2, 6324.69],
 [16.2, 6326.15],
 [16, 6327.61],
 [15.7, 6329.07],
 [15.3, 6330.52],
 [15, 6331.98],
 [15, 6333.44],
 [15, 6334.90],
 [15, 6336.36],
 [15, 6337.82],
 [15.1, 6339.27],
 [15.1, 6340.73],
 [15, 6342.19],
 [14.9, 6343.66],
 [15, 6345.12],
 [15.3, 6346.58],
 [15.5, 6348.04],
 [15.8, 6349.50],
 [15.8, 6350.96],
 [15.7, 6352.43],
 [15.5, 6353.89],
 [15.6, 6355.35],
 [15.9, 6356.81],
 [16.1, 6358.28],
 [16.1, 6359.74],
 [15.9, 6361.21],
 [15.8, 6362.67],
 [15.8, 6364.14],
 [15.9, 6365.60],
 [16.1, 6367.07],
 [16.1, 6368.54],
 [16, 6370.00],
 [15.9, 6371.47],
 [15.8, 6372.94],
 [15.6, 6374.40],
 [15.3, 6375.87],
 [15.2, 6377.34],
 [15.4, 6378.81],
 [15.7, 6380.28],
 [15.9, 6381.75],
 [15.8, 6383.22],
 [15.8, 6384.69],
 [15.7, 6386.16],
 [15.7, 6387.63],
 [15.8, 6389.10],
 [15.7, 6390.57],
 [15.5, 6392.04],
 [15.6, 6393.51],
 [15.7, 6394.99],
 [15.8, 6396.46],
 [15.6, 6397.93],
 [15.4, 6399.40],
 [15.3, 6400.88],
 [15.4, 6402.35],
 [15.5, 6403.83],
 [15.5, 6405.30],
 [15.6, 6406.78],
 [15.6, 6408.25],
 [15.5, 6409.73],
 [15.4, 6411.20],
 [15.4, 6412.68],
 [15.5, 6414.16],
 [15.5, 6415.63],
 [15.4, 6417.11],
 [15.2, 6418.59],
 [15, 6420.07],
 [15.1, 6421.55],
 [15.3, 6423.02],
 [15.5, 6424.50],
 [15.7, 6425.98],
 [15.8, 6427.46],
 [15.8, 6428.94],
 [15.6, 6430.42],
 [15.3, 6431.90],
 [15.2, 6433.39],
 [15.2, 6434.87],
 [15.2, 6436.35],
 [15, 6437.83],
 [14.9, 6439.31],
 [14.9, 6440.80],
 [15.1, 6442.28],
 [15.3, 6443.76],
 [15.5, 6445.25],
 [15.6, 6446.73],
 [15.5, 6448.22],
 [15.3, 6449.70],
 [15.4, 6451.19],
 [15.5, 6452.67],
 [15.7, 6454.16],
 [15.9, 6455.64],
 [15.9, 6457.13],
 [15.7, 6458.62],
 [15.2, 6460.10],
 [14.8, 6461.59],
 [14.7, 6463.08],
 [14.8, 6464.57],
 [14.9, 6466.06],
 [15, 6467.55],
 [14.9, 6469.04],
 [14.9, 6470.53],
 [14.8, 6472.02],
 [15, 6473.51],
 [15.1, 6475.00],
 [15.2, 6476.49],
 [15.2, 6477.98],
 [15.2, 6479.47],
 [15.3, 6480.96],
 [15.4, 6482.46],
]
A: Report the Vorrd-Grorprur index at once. -0.07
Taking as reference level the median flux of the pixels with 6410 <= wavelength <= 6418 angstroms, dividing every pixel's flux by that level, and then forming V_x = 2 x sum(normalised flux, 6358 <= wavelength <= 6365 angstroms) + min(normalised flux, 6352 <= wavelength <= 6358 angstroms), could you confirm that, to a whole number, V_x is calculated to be 11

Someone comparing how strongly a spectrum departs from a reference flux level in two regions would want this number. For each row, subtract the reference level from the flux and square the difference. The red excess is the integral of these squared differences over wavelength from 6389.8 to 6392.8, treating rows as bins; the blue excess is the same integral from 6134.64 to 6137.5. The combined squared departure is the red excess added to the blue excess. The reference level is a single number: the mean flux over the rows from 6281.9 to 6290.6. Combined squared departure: 0.8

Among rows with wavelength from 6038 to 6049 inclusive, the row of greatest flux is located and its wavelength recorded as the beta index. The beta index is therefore 6044.21 angstroms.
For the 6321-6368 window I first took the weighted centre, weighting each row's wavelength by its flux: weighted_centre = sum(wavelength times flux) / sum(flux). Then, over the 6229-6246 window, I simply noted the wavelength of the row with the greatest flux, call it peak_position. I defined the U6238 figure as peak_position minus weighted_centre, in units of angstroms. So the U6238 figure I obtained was -108.0 angstroms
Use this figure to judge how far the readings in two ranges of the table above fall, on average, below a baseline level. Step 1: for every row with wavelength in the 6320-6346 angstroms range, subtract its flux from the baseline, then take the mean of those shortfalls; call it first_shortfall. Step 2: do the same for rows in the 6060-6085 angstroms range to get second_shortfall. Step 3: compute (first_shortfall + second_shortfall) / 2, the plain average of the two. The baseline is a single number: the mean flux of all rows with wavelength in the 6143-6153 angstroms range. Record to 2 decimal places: -0.19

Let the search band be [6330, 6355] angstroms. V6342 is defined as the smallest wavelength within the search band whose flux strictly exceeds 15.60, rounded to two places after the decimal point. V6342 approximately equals 6349.50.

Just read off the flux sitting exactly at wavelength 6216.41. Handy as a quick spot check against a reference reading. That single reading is 15.5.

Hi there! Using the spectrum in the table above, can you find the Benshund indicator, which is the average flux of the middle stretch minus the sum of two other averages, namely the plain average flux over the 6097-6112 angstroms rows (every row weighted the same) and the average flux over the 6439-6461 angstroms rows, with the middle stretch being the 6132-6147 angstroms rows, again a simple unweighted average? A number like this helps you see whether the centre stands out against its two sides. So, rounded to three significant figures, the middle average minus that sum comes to -15.9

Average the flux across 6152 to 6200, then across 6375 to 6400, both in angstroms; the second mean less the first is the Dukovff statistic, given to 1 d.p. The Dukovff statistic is -0.2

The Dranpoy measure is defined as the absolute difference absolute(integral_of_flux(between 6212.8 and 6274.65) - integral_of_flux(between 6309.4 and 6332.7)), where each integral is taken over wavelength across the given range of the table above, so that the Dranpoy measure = 614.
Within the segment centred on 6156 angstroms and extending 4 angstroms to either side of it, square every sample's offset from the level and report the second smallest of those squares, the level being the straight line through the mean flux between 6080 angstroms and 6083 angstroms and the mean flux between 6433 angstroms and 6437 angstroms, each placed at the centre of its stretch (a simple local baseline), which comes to 0.17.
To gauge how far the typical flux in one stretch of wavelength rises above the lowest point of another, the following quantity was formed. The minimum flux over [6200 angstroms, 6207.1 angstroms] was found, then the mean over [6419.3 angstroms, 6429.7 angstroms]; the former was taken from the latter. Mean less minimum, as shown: -0.1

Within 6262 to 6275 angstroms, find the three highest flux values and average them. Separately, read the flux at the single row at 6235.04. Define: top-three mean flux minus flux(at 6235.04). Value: 0.70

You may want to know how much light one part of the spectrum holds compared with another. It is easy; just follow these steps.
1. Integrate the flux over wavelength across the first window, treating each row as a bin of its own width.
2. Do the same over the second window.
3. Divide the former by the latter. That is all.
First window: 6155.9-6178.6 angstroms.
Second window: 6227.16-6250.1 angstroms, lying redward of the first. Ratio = 0.97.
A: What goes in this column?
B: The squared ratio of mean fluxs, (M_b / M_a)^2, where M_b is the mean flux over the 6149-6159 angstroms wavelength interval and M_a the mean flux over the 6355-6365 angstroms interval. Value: 0.98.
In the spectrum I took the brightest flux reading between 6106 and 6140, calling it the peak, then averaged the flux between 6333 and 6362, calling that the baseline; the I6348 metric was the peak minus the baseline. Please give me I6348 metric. 1.3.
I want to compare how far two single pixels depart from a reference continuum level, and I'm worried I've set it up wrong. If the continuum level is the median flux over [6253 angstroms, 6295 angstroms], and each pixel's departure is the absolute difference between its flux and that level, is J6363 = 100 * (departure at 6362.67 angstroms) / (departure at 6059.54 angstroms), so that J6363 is 100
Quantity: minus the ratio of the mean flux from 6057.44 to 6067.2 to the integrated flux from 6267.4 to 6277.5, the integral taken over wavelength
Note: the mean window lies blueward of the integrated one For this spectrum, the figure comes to -0.10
